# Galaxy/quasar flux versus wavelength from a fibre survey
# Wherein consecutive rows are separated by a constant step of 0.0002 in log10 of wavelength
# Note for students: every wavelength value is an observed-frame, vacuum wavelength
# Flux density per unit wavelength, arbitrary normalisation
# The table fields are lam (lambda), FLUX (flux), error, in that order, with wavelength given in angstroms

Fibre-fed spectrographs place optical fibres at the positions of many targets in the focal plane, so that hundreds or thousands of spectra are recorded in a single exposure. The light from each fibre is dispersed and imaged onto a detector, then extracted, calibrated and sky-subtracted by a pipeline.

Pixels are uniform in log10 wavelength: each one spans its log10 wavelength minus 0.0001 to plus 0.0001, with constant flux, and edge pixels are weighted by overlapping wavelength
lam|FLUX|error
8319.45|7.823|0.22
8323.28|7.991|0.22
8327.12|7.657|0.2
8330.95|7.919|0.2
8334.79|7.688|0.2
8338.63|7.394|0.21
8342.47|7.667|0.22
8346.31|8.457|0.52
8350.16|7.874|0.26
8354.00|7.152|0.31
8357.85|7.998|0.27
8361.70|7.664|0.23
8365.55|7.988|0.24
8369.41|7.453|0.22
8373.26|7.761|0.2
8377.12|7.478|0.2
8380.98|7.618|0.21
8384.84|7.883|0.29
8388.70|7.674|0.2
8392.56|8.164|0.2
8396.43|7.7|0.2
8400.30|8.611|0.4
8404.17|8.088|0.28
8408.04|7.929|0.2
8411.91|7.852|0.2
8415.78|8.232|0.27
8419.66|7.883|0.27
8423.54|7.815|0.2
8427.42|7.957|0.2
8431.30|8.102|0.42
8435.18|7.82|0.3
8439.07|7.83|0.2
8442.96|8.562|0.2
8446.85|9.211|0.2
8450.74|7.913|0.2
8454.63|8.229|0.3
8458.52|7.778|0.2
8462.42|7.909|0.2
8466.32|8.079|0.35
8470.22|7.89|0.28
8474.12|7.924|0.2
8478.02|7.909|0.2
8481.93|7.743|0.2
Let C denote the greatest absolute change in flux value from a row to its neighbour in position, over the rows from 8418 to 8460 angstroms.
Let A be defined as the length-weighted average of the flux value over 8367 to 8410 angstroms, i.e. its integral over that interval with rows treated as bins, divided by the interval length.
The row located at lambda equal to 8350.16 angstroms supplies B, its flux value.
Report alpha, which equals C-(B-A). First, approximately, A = 7.9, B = 7.874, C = 1.30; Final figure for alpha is 1.28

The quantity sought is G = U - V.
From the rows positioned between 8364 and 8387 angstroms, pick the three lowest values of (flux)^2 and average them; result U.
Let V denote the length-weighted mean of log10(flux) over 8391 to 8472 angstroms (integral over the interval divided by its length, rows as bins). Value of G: 56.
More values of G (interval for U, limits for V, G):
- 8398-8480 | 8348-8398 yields 60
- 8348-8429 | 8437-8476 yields 53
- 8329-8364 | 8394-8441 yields 54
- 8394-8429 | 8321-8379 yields 60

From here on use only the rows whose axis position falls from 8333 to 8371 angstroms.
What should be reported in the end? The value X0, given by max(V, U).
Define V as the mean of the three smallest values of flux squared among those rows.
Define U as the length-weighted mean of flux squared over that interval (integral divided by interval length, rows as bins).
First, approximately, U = 60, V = 54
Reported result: 60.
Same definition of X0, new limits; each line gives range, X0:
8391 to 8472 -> 65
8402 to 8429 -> 64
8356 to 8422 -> 62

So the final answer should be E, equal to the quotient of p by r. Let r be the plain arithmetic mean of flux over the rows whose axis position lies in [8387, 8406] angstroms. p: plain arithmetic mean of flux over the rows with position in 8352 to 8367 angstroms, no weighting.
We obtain 0.957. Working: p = 7.70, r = 8.05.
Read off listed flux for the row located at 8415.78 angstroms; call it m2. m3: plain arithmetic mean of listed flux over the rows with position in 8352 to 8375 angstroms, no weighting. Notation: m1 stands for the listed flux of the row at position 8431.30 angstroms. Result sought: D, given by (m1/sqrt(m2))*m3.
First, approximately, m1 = 8.102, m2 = 8.232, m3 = 7.67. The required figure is 21.7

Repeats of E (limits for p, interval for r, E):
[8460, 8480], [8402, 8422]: 0.993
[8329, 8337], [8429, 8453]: 0.947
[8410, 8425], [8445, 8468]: 0.971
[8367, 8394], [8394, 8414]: 0.961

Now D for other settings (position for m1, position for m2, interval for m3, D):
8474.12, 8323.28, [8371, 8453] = 22.4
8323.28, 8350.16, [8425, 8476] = 23.0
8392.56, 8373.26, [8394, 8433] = 23.5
